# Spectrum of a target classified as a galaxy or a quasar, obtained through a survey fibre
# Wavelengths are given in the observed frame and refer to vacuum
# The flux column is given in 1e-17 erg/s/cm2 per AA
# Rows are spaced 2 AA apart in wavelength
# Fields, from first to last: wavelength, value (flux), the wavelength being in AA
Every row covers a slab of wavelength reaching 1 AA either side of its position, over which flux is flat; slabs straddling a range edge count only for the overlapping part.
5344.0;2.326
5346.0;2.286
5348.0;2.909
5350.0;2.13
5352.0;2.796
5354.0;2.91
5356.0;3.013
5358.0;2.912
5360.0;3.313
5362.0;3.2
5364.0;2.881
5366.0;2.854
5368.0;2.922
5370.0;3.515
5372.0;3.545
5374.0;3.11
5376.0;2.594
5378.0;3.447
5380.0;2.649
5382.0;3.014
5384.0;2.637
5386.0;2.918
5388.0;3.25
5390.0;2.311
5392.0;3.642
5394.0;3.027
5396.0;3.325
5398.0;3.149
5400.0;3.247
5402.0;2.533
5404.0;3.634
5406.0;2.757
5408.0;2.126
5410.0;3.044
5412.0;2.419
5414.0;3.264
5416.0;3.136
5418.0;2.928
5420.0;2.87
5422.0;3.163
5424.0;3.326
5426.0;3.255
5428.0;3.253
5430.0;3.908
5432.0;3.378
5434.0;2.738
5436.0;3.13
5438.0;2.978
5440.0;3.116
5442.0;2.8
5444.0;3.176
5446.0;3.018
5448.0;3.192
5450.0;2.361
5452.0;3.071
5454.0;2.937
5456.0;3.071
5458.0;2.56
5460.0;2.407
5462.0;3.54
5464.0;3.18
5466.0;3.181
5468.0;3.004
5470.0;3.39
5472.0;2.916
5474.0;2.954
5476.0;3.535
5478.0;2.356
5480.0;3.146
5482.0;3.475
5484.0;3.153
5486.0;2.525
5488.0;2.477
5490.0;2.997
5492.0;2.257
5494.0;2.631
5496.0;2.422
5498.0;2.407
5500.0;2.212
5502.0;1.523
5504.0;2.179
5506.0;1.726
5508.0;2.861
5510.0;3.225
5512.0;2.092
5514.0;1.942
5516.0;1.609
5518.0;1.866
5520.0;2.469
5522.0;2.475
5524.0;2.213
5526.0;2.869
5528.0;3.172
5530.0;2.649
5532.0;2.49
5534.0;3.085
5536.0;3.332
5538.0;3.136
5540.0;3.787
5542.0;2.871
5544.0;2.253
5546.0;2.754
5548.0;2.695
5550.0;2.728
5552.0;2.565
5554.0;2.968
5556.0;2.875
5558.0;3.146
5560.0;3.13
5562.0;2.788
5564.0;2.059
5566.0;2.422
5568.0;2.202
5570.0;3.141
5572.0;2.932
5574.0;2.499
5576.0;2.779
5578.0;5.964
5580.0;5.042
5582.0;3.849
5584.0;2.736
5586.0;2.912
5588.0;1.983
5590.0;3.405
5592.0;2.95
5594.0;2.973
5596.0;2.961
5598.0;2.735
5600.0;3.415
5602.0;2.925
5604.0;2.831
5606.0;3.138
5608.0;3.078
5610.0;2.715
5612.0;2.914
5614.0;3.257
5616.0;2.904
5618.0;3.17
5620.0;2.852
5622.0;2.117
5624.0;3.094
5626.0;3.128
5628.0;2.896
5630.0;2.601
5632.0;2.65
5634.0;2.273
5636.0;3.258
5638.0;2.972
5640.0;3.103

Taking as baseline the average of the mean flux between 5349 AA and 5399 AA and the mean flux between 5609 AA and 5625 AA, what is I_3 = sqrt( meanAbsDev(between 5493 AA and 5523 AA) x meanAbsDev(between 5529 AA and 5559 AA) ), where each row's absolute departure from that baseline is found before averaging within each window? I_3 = 0.46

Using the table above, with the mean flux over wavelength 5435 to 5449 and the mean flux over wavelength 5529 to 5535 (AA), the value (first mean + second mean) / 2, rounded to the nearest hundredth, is 2.90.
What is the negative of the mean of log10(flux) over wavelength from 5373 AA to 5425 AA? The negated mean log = -0.47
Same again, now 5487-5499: -0.40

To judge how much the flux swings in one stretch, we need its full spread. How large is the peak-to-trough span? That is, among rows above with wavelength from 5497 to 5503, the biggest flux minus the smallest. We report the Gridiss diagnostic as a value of 0.88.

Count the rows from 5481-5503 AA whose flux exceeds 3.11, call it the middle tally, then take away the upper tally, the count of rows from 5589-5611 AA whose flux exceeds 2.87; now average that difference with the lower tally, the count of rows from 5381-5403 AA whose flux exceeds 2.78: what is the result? 1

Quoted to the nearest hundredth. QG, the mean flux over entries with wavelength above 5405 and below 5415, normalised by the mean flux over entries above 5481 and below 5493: 0.97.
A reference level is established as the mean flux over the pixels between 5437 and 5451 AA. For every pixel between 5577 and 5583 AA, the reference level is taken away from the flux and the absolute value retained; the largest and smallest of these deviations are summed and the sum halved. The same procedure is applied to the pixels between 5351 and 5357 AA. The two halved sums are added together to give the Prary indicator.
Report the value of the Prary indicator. 2.1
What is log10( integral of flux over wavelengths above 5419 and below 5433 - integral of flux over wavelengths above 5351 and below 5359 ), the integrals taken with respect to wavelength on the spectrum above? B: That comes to 1.36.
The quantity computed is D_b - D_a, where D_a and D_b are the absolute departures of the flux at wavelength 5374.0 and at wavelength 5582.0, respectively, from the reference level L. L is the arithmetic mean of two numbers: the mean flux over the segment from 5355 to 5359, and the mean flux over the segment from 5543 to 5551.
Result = 0.74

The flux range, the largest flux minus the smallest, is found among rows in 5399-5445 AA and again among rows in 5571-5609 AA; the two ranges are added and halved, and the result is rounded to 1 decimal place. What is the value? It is 2.9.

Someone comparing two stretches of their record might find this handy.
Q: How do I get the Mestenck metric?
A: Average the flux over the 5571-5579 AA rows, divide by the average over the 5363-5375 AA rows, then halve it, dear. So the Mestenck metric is 0.565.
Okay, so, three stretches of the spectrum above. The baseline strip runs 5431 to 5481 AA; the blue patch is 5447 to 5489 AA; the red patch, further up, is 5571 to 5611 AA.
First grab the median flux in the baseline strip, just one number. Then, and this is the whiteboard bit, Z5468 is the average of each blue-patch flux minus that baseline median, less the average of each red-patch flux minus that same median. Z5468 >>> -0.22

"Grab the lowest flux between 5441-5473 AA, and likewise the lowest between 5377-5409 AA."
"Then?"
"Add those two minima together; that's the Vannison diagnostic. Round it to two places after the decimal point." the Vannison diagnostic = 4.49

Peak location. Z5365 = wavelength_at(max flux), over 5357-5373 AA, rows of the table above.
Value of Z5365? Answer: 5372.0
